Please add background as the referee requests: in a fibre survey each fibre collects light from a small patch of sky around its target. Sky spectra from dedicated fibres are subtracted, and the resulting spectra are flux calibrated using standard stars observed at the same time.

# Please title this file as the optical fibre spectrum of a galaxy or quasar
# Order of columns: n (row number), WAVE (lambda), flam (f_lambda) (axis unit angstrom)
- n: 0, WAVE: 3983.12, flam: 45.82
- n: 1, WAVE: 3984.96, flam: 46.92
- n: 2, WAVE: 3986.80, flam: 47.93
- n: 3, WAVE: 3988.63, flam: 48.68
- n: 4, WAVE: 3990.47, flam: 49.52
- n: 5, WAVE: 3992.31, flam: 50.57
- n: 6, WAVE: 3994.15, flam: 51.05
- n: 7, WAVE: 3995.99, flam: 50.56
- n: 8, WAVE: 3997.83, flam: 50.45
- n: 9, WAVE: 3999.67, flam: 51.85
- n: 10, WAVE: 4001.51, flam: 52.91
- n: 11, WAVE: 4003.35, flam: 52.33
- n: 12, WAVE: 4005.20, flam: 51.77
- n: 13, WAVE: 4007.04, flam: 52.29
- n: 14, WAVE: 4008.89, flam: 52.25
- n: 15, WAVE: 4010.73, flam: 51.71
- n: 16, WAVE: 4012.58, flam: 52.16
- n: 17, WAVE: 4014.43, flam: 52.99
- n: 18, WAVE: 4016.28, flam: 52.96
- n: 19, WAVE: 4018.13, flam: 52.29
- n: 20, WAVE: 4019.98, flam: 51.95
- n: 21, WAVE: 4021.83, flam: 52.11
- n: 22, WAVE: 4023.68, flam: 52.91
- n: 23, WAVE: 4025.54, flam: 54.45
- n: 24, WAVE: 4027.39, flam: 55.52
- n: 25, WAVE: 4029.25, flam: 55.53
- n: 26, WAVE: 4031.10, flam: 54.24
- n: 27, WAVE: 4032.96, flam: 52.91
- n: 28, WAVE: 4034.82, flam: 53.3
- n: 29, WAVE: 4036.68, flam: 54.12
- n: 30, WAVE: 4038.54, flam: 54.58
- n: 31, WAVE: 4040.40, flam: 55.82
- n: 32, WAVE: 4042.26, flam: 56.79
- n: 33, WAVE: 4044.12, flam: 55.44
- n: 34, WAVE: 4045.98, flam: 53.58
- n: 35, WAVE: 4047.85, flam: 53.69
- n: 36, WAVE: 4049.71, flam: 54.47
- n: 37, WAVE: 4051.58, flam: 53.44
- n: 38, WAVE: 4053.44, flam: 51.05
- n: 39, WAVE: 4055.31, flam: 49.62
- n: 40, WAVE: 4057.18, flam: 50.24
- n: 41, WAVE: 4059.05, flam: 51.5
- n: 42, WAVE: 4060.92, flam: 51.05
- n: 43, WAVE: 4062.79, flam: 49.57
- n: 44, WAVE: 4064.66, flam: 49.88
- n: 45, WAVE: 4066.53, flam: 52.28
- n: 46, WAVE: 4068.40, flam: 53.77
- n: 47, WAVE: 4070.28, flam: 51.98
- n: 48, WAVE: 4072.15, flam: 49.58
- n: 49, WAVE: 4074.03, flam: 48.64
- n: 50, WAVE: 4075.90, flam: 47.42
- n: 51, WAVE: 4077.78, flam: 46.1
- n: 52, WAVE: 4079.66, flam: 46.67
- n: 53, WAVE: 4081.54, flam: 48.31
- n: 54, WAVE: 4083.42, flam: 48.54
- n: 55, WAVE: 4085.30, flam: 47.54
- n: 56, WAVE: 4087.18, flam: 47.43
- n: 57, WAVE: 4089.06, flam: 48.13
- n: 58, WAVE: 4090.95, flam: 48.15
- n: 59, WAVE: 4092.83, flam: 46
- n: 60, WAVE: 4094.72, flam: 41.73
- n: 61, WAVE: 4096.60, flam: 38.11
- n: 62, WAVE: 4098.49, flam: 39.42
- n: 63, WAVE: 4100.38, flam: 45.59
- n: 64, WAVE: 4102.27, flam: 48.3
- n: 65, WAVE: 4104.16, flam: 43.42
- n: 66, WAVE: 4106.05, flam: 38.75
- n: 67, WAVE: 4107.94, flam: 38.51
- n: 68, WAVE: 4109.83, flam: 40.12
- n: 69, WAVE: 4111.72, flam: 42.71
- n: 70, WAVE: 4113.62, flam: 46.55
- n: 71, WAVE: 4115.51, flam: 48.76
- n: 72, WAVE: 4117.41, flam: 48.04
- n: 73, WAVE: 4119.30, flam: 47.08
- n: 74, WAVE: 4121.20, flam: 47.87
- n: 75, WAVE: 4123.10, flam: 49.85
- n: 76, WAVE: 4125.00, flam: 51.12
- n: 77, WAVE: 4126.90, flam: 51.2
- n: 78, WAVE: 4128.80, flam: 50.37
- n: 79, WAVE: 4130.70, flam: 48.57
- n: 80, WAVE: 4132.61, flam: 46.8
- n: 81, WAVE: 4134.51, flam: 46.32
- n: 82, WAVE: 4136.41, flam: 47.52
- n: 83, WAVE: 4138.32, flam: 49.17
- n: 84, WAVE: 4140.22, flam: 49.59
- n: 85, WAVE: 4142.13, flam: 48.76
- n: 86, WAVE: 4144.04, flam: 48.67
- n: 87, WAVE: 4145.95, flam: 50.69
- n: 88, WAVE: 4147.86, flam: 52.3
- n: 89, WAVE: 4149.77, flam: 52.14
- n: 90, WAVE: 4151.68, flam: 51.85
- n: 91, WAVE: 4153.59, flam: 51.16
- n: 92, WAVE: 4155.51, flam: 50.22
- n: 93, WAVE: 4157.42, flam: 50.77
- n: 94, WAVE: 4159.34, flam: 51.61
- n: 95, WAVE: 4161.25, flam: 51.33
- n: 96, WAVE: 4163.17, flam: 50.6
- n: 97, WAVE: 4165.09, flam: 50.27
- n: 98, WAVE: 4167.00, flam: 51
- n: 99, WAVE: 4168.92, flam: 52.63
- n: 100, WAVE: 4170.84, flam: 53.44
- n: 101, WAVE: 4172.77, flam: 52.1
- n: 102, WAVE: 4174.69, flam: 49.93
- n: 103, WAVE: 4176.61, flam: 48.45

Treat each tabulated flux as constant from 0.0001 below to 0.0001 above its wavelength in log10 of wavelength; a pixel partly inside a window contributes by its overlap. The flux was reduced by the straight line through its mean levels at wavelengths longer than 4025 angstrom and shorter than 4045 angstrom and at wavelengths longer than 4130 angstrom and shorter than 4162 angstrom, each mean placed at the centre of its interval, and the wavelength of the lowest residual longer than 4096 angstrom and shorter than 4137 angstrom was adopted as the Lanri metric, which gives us 4096.60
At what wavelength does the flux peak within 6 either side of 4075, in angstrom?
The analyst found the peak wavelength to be 4070.28 angstrom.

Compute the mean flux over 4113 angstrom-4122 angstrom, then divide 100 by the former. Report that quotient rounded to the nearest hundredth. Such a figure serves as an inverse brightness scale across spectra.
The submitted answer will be 2.10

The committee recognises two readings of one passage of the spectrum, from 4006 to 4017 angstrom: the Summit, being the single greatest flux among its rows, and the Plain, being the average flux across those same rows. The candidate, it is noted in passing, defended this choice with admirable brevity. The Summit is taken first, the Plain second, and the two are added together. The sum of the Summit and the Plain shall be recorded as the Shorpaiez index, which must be 105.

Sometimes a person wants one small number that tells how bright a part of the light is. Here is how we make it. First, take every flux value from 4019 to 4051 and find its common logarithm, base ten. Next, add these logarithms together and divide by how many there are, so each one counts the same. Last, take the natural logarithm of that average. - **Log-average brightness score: 0.550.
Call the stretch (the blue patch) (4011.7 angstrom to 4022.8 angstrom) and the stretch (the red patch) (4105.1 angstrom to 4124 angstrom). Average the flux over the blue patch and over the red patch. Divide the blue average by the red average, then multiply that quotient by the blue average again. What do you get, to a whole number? 61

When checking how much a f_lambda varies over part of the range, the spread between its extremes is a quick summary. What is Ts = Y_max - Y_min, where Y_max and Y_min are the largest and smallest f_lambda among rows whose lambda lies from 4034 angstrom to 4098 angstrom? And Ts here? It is 18.7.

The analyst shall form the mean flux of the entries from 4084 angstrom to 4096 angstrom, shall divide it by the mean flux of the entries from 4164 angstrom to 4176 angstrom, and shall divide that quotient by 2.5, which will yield 0.36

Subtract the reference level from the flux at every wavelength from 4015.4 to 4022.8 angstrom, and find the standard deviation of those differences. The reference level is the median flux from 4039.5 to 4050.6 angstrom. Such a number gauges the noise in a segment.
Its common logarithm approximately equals -0.4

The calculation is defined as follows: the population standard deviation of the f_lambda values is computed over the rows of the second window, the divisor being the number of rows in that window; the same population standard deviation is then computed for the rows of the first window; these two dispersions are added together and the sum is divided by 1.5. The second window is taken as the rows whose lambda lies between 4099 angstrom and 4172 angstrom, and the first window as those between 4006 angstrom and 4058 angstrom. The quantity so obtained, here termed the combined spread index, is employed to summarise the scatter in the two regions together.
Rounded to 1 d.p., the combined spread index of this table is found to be 3.5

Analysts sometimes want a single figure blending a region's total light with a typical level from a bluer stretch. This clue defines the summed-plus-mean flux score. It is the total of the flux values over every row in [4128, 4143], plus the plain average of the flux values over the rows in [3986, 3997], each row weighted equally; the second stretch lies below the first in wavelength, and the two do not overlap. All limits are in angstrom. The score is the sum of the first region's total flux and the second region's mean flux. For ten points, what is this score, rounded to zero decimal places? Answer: 437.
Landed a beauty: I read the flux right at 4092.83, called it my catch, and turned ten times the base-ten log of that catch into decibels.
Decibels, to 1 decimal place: 16.6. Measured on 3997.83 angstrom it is 17.0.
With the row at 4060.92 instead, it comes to 17.1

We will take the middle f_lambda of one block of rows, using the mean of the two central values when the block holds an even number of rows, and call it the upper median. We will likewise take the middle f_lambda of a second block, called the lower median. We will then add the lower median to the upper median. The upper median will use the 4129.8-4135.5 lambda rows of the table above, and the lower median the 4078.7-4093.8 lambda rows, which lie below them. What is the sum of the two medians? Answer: 95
